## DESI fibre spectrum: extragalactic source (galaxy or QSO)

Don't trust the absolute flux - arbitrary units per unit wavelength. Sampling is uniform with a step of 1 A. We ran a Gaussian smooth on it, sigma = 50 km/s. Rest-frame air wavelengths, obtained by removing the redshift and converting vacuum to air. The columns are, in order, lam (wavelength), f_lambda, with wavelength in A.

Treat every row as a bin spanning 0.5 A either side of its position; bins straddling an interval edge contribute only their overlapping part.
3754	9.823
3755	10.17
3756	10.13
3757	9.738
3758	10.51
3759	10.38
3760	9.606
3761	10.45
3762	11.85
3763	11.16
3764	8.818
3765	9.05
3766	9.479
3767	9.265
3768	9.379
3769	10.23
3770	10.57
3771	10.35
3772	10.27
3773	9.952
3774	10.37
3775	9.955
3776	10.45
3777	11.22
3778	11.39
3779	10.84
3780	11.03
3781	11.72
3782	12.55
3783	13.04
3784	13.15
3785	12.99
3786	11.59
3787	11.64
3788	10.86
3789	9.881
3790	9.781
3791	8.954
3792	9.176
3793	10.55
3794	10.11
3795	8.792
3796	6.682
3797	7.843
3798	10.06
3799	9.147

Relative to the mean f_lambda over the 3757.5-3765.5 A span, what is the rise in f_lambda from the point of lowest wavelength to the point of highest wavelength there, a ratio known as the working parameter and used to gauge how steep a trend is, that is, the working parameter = -0.14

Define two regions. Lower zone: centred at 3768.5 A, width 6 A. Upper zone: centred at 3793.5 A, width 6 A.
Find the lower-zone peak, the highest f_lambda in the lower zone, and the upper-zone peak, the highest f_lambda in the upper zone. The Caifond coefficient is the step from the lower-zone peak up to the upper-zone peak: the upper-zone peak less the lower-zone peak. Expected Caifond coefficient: 0.0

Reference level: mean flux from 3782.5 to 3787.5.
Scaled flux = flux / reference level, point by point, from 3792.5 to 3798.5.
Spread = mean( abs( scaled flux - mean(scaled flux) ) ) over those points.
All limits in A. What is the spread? 0.10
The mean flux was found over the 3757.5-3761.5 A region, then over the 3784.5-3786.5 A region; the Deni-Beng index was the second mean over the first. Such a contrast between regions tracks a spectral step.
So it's 1.20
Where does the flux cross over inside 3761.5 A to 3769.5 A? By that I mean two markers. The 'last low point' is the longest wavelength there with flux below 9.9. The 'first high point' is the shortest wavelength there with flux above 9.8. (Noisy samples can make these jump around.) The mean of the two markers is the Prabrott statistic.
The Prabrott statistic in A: 3765.0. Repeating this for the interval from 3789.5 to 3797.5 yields 3795.0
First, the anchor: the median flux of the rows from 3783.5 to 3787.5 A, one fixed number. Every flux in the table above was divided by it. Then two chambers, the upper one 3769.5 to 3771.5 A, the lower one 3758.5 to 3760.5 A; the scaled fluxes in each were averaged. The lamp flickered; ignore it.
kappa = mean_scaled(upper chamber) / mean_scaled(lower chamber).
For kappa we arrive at 1.05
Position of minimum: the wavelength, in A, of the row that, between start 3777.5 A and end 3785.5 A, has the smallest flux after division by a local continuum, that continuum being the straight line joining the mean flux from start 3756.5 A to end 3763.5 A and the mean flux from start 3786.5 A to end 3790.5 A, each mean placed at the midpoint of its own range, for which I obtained 3779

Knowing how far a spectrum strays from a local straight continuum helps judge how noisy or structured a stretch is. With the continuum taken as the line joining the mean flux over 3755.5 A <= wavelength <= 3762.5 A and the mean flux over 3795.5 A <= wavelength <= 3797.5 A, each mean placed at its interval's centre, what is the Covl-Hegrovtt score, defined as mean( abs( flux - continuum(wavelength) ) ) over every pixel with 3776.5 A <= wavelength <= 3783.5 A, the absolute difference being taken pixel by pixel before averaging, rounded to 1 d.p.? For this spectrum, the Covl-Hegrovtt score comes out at 3.0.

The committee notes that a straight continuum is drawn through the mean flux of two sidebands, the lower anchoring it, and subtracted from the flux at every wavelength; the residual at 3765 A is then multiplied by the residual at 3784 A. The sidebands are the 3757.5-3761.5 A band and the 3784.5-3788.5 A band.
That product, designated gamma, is -2.3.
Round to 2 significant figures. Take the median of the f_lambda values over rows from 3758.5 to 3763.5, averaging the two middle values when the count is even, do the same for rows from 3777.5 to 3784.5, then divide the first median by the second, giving 0.89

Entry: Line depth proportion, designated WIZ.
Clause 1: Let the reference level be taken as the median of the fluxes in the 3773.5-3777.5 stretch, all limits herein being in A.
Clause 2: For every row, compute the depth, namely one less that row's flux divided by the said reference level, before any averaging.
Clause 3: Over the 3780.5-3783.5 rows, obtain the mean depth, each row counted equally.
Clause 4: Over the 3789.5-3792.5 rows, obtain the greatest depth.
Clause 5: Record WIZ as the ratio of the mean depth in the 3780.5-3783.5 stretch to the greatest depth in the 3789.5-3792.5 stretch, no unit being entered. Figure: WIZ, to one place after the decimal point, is -1.4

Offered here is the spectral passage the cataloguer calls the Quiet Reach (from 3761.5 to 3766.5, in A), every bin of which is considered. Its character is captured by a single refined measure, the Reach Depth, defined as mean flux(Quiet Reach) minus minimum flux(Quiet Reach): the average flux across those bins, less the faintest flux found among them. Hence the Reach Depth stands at 1.3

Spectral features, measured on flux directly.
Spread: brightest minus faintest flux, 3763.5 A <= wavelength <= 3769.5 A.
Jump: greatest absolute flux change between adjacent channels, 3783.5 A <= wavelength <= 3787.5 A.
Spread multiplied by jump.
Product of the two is 1.98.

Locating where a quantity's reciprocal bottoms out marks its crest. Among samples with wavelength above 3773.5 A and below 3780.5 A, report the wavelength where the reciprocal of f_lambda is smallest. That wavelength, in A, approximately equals 3778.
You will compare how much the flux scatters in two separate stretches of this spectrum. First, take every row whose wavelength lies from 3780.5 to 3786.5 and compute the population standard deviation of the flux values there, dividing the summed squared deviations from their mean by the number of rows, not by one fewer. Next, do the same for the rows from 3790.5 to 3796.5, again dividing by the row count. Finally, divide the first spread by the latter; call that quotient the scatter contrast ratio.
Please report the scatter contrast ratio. 0.51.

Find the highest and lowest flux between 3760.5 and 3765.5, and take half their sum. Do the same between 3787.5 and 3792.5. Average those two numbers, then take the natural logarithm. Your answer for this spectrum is 2.31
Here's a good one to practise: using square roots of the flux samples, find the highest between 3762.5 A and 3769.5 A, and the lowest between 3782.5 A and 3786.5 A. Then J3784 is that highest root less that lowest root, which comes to -0.1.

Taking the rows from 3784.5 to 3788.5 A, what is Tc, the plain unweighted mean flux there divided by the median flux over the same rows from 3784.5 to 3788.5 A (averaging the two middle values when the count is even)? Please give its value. 1.01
